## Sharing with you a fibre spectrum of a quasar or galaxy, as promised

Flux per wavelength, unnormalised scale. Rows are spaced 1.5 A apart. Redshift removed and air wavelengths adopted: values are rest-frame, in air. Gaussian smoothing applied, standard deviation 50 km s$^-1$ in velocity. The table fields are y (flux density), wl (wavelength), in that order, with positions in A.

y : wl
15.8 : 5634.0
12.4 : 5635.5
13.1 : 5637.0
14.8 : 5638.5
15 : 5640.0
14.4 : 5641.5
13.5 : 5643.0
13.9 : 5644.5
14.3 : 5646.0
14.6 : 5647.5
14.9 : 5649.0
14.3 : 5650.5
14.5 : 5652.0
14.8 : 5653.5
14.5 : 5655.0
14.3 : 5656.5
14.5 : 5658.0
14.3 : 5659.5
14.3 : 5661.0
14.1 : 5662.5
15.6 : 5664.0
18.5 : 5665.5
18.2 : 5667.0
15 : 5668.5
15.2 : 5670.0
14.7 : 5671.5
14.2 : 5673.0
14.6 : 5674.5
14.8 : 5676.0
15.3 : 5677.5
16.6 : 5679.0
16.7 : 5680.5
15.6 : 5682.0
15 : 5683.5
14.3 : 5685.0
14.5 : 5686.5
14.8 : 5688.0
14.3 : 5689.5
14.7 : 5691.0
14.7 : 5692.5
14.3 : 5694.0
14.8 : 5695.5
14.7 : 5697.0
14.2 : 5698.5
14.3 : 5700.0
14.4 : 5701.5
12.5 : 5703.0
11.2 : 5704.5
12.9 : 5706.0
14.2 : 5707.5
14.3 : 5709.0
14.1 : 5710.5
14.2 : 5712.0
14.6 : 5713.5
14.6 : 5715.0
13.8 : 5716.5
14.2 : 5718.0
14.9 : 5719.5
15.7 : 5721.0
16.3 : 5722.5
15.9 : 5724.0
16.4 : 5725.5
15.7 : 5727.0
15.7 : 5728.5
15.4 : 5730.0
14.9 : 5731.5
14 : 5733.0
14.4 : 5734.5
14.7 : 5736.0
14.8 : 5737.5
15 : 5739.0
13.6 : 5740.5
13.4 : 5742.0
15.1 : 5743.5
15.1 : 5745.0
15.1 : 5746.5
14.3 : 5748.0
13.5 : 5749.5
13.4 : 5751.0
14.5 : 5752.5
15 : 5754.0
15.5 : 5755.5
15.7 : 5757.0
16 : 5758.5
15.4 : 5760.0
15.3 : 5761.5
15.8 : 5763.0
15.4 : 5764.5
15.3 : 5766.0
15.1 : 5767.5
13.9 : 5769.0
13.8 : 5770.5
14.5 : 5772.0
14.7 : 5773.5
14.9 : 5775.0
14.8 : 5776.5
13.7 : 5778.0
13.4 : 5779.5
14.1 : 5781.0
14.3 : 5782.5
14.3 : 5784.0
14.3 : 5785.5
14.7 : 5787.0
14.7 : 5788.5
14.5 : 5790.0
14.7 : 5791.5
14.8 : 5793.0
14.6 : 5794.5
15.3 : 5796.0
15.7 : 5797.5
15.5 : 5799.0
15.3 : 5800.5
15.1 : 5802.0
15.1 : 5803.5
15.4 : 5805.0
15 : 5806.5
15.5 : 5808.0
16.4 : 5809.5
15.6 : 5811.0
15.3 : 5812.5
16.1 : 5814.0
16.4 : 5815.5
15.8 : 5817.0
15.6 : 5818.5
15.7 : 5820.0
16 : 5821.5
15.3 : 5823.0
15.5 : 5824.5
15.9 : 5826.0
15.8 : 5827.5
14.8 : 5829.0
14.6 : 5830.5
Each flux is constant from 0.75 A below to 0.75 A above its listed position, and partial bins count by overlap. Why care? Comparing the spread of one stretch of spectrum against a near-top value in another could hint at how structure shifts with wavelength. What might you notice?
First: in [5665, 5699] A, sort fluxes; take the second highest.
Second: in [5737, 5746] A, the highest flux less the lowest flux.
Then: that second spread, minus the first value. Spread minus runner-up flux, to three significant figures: -16.5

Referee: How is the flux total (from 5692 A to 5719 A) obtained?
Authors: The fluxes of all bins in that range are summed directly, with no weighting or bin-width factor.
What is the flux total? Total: 252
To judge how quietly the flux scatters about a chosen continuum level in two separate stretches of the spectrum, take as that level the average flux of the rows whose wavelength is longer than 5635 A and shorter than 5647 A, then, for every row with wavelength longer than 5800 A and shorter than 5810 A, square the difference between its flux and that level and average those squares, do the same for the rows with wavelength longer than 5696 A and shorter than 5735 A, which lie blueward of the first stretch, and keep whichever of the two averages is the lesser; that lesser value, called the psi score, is 1.6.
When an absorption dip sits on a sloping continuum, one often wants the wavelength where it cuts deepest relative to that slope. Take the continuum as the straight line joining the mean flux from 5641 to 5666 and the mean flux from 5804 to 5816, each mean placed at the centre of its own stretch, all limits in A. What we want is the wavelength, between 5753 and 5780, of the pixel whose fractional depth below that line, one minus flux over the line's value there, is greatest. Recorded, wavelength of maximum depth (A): 5779.5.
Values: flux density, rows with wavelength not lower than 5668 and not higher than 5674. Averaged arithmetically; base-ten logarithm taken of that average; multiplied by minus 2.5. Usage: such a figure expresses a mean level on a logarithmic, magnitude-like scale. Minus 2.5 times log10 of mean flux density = -2.92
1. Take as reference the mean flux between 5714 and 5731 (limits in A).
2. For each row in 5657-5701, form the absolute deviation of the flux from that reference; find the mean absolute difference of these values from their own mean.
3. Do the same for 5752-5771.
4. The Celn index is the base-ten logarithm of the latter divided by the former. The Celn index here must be -0.07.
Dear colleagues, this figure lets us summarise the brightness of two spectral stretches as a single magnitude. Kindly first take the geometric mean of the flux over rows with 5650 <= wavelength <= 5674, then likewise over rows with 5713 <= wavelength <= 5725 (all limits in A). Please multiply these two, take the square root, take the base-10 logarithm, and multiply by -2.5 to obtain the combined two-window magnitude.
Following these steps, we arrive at -2.94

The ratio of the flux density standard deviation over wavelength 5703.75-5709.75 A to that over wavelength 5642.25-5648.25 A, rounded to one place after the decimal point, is 3.0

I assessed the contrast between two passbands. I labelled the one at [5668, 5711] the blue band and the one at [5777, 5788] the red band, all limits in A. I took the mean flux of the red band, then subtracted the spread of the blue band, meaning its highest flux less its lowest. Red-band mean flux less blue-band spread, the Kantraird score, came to 9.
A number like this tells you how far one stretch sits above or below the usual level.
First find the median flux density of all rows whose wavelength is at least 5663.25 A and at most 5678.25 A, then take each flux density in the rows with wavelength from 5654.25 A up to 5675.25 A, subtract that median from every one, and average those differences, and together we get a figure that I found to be 0.0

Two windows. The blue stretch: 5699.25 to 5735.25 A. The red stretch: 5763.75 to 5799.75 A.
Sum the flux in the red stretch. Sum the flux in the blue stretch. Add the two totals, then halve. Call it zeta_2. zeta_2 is 350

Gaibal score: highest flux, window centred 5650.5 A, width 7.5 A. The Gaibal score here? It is 14.9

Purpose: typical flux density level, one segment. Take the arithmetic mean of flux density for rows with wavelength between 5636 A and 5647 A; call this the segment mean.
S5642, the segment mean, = 14.1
